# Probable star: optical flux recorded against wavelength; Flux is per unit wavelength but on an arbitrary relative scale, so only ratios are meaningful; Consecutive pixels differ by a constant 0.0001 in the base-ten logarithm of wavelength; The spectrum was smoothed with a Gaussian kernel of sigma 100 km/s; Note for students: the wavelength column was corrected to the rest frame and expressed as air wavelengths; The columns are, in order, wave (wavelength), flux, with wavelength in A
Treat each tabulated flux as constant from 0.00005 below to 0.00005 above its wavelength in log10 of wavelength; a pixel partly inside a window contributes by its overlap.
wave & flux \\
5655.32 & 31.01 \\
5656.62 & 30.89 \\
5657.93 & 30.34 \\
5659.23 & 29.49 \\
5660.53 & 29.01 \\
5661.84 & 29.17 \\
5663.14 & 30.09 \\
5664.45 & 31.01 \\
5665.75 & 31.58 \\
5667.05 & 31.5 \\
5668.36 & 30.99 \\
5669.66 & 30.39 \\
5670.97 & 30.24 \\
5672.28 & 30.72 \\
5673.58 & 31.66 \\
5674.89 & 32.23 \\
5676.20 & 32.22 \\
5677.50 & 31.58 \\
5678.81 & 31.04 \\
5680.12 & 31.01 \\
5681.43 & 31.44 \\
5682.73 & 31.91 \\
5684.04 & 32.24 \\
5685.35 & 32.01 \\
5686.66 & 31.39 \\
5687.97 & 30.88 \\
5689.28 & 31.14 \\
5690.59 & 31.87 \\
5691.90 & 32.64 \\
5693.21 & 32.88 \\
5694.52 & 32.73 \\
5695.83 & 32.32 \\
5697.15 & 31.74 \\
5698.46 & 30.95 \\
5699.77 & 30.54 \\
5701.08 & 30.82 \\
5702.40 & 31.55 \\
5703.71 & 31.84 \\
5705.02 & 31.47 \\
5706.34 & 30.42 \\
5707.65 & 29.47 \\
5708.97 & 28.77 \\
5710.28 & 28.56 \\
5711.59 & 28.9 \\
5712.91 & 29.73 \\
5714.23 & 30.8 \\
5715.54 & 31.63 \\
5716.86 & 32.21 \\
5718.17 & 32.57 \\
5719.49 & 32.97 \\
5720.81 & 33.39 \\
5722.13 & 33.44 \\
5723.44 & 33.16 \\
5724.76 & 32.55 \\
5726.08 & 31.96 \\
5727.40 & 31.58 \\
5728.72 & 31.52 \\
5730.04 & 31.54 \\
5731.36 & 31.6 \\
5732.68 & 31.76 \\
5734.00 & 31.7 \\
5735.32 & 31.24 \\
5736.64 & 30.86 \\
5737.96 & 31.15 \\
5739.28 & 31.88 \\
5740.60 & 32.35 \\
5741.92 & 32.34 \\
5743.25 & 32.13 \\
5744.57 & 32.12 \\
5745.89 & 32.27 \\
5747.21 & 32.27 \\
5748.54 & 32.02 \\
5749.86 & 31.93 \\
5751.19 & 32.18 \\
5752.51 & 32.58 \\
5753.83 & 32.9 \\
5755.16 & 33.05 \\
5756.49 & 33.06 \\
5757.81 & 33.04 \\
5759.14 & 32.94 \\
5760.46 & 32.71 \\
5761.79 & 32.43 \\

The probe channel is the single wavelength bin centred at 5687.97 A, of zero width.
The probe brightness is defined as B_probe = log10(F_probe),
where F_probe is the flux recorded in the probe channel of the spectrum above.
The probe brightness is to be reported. 1.49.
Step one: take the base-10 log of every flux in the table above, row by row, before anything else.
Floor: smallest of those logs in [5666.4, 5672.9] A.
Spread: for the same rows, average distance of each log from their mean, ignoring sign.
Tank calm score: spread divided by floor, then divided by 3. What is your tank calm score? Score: 0.0012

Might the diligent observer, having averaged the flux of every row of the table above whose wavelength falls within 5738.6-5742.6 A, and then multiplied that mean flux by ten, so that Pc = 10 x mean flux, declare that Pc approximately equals 322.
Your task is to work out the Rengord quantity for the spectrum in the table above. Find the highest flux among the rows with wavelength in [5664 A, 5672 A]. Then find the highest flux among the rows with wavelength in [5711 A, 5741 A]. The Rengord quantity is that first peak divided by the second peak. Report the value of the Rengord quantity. 0.944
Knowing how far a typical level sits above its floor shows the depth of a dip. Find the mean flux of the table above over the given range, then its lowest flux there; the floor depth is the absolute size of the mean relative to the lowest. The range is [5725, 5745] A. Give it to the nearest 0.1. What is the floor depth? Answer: 0.9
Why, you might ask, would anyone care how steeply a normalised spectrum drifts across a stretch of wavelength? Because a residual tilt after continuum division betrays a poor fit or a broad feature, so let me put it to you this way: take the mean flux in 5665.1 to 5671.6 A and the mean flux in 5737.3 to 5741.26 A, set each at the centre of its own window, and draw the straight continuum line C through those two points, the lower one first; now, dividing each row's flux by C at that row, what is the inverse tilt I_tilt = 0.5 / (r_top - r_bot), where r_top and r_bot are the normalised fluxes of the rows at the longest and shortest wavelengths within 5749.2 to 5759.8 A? 18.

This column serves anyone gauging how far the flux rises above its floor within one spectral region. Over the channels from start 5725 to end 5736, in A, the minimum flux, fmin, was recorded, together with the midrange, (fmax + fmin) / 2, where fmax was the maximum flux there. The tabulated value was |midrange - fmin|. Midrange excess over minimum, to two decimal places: 0.36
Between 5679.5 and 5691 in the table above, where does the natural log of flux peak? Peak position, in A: 5684.04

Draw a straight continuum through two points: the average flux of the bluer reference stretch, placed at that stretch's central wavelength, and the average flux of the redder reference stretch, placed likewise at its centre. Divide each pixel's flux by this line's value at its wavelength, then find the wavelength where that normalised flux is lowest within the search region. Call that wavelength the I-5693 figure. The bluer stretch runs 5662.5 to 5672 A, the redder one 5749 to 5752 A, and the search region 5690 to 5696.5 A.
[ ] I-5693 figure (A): 5690.59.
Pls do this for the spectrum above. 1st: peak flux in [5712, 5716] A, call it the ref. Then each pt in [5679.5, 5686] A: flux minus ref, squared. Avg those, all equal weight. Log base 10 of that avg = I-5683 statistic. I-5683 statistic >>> -0.69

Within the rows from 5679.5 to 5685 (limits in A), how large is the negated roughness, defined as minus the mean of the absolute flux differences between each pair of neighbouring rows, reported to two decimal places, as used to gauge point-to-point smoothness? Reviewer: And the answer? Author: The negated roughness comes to -0.41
